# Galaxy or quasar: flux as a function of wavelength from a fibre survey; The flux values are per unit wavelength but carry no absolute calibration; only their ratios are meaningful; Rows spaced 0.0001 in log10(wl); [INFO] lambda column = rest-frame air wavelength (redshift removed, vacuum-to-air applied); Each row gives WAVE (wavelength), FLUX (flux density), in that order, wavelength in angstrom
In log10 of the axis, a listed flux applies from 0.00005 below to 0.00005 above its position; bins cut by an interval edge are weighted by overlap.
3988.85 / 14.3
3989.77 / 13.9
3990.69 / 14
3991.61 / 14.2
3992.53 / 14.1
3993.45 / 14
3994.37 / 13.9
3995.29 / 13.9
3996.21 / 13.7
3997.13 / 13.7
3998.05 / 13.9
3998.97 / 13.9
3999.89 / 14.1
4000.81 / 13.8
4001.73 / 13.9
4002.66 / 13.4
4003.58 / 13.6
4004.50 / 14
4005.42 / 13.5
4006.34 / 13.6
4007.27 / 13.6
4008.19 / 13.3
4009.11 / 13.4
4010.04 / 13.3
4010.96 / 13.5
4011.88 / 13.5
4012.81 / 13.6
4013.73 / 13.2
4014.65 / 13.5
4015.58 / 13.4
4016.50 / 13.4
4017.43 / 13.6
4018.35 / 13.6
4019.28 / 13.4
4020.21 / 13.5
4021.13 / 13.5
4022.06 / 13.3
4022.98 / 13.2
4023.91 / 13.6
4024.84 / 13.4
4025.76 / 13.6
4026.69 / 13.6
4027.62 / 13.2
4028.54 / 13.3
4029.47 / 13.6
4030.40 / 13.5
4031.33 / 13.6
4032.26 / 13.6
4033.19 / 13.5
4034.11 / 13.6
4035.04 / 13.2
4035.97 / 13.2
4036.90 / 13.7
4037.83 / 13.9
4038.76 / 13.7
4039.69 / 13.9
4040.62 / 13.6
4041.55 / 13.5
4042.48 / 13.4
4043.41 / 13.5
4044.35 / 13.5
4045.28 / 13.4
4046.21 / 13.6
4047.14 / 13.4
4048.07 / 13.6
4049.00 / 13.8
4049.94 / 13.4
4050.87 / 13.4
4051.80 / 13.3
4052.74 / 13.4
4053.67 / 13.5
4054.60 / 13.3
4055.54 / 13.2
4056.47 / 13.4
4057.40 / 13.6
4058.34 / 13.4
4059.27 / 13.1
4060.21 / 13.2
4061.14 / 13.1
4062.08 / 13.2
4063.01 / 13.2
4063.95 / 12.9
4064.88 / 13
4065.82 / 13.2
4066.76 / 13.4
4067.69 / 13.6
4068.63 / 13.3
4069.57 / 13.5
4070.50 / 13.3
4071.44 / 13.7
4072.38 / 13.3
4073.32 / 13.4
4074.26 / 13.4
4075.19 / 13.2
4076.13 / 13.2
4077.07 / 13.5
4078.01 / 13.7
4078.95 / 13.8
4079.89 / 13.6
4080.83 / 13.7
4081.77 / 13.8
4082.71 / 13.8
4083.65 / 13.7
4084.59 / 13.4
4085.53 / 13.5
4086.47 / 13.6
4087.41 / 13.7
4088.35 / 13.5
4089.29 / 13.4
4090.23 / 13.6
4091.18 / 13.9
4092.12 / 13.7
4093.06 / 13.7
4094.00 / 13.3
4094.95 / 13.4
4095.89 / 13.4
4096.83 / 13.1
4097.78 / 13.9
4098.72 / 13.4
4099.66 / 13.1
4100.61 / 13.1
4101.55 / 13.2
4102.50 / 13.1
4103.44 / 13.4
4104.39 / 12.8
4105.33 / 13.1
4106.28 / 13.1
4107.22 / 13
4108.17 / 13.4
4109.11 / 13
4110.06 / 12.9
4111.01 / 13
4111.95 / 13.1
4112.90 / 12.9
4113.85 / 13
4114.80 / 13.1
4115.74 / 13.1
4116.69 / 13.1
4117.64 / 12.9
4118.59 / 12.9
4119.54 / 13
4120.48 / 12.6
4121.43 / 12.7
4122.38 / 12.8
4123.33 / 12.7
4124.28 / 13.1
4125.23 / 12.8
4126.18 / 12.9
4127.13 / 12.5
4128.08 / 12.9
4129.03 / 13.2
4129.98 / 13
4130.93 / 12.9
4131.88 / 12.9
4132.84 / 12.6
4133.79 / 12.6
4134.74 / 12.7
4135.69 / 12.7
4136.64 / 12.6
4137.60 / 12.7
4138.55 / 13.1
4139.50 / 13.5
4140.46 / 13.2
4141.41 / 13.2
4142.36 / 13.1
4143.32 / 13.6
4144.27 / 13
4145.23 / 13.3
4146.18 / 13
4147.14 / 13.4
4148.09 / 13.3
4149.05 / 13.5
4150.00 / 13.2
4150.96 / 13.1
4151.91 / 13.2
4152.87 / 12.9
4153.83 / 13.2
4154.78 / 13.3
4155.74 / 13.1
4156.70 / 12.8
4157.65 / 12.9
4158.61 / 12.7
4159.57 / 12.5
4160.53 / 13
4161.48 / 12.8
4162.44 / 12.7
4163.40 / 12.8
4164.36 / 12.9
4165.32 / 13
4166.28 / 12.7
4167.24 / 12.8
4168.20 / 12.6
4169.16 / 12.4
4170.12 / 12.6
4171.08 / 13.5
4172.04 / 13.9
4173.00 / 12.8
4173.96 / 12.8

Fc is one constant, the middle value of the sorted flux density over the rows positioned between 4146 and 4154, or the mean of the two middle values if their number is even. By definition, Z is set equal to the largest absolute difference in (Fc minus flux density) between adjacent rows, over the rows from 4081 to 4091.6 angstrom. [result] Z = 0.3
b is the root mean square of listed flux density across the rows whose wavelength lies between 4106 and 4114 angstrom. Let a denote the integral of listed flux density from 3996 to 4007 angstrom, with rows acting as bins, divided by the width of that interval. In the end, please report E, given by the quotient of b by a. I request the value 0.95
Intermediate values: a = 13.8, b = 13.0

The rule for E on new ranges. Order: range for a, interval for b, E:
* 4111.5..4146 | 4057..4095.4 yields 1.04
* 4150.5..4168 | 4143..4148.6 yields 1.03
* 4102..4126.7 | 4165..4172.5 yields 1.00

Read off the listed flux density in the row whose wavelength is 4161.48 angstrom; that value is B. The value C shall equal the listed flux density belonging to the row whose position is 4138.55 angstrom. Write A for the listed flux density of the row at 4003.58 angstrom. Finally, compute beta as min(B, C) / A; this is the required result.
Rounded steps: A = 13.6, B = 12.8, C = 13.1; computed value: 0.94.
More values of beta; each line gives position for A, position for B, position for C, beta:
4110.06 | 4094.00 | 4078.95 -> 1.03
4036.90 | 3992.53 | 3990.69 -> 1.02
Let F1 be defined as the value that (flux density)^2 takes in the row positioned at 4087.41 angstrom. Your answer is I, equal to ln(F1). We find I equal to 5.235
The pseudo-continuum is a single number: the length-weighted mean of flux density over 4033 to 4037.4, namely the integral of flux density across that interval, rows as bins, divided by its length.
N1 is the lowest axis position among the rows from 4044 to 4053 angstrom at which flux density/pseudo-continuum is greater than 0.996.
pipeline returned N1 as 4044.35 angstrom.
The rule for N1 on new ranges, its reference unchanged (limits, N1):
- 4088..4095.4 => 4088.35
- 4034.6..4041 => 4036.90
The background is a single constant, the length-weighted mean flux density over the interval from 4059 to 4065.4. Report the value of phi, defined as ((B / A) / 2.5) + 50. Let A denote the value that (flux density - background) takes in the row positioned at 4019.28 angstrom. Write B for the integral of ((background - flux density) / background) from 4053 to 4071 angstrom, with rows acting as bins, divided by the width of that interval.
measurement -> 50.0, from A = 0.30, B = -0.014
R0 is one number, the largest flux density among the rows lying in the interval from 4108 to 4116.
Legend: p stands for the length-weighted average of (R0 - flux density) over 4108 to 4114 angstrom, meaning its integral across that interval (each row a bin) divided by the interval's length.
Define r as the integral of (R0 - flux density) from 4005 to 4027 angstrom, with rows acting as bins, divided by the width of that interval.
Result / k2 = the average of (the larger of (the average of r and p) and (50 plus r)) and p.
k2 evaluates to 25.2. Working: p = 0.4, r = -0.06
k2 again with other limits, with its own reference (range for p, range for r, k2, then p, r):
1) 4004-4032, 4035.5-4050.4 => 24.9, -0.1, -0.17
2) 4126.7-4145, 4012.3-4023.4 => 25.2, 0.4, -0.03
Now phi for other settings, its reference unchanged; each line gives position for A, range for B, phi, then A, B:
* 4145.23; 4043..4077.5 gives 50.0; 0.20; -0.020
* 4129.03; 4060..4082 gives 49.9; 0.10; -0.022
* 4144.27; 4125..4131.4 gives 49.9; -0.10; 0.016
